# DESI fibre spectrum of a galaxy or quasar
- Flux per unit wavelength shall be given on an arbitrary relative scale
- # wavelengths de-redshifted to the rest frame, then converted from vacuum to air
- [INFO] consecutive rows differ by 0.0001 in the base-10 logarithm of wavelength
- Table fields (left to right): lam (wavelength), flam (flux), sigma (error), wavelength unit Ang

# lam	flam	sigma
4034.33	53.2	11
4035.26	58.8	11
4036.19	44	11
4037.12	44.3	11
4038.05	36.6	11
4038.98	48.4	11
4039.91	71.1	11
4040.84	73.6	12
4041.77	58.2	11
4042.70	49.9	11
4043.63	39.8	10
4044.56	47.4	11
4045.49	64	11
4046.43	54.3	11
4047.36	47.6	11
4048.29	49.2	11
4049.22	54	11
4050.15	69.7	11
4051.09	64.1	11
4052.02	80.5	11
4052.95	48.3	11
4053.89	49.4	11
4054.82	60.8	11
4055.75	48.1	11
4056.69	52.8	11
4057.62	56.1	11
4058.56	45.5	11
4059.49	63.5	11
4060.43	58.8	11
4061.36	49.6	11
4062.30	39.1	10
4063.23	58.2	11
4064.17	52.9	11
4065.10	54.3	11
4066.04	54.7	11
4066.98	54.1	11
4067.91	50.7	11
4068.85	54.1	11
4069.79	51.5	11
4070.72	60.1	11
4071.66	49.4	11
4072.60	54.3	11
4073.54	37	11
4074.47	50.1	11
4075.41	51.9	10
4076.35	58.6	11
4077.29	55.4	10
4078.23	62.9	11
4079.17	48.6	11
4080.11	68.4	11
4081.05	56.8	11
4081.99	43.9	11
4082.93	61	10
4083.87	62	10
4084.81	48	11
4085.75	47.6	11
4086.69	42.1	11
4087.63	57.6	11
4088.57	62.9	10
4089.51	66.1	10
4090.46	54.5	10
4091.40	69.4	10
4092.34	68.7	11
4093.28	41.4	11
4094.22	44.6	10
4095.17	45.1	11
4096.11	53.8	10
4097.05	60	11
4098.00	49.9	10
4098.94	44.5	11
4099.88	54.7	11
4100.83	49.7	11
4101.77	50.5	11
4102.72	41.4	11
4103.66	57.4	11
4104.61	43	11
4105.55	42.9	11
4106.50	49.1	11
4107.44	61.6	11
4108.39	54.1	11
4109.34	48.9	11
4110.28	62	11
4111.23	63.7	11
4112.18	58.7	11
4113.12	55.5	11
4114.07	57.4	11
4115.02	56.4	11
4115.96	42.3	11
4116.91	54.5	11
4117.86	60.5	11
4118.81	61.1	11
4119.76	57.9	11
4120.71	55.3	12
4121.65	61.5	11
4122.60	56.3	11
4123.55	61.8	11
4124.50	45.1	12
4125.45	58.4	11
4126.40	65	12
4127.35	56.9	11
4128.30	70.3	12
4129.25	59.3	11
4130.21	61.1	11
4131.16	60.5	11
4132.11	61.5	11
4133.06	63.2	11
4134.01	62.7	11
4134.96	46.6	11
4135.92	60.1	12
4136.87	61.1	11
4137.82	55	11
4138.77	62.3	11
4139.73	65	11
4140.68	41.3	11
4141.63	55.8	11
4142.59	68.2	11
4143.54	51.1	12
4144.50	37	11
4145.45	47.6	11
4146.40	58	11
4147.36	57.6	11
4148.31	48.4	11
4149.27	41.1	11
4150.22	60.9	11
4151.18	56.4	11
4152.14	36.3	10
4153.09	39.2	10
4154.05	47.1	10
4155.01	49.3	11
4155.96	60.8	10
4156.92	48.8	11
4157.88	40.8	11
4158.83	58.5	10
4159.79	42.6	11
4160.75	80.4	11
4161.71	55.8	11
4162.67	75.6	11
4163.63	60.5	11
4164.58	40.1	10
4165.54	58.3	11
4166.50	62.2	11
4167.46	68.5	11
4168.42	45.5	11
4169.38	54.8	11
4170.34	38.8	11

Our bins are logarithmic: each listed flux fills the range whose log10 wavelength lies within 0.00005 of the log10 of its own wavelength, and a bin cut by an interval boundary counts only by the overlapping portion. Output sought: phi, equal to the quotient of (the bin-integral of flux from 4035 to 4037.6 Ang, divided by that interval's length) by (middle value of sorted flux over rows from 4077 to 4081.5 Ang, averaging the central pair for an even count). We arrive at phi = 0.85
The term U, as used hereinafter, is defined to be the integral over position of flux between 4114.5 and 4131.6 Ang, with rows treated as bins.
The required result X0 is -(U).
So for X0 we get -992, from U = 992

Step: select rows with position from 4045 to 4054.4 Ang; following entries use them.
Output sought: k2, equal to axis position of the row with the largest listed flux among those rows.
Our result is 4052.02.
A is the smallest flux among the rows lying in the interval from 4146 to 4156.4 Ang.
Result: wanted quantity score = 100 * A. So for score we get 3630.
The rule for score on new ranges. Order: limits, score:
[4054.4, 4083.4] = 3700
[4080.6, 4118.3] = 4140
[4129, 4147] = 3700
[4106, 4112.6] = 4890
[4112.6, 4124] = 4230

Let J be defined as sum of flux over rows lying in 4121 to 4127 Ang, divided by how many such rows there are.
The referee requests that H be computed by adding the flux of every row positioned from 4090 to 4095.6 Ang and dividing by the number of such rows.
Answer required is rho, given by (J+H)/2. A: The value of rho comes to 56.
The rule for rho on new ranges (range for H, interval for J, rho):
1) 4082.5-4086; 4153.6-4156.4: 54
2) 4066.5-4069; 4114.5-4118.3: 53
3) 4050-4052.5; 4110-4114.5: 65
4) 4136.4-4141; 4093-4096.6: 52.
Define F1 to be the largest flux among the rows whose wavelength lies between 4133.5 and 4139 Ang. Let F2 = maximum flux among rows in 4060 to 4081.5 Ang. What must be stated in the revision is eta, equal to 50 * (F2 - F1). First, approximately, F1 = 62.7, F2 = 68.4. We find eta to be 285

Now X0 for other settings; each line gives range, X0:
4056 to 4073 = -905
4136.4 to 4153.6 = -900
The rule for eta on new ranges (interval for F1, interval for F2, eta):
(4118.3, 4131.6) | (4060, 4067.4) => -575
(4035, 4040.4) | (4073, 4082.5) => -135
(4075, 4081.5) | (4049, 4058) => 605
